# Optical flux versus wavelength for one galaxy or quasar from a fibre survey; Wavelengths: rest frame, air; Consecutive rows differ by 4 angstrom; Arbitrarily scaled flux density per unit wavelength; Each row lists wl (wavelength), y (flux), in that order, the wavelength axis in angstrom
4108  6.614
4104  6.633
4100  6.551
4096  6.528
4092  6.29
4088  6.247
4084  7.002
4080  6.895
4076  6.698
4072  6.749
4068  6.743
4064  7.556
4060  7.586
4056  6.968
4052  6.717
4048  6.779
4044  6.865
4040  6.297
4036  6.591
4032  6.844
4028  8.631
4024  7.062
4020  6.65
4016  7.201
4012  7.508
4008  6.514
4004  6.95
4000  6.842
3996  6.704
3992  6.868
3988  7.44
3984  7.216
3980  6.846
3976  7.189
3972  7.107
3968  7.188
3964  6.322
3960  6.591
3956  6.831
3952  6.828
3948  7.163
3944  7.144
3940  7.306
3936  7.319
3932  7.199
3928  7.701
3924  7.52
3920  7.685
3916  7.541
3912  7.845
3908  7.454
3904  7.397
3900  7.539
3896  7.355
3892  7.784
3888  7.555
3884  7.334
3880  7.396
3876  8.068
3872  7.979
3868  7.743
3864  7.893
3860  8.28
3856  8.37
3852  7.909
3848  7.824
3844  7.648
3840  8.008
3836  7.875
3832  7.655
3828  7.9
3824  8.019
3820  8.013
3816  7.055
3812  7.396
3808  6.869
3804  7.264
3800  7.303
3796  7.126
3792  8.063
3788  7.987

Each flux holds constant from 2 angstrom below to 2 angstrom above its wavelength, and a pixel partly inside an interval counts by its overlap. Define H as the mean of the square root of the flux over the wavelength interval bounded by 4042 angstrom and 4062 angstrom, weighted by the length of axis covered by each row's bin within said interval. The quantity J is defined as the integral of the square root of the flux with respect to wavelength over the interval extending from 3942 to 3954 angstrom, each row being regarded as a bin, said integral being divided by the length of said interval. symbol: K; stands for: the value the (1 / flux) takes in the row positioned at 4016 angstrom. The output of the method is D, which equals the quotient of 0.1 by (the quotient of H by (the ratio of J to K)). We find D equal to 0.723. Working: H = 2.64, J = 2.65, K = 0.139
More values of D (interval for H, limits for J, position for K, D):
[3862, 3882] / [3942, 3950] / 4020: 0.636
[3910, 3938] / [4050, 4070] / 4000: 0.664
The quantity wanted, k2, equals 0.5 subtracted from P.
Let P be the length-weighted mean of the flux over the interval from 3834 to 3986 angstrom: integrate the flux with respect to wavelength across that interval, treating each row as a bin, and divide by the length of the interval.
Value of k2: 7.0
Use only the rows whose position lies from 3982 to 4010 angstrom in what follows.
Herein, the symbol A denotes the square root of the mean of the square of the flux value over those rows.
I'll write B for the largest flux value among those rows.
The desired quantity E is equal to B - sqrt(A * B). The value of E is 0.25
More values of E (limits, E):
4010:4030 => 0.62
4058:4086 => 0.28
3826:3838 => 0.04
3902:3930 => 0.13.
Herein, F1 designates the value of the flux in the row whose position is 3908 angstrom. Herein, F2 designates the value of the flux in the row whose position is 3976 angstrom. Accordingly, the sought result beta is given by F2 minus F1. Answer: -0.3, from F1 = 7.454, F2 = 7.189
